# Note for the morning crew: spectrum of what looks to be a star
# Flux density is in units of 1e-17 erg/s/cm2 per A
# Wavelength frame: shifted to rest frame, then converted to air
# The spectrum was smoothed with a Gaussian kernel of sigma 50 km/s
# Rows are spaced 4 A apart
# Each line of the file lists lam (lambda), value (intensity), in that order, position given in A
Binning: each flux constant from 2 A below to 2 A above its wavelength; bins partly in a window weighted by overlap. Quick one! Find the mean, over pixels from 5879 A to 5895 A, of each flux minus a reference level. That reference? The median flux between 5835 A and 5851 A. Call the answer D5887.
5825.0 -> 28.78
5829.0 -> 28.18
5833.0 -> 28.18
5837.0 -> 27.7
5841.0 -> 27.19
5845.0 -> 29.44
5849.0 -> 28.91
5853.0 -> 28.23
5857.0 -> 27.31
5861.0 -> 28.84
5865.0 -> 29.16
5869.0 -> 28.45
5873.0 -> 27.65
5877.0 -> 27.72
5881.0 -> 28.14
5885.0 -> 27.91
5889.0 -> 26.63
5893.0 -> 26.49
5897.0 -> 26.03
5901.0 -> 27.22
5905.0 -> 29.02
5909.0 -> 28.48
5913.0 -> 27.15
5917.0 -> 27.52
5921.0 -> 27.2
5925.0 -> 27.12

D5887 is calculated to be -1.0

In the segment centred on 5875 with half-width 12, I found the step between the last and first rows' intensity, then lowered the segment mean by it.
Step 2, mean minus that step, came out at 29.4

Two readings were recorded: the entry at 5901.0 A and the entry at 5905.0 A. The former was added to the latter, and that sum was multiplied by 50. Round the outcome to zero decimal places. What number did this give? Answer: 2812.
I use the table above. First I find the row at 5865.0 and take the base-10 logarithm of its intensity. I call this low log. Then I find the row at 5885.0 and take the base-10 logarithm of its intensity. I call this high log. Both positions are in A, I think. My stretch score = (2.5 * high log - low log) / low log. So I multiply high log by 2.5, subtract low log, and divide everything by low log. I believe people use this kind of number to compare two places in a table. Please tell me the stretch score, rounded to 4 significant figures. 1.468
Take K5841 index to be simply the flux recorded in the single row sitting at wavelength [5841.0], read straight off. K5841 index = 27.19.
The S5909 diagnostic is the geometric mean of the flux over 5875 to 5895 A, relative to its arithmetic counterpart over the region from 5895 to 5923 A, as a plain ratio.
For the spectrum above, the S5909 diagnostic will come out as 0.99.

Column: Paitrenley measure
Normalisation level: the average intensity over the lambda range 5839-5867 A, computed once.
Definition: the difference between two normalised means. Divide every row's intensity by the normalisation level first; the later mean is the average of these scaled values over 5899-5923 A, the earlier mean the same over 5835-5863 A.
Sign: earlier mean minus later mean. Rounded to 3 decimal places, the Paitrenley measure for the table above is 0.016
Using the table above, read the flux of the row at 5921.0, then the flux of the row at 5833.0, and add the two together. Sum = 55.4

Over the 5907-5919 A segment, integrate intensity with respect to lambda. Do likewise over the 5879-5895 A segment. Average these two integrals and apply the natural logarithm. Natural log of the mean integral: 5.95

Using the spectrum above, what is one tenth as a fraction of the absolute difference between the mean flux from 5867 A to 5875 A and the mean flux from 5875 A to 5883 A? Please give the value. 0.83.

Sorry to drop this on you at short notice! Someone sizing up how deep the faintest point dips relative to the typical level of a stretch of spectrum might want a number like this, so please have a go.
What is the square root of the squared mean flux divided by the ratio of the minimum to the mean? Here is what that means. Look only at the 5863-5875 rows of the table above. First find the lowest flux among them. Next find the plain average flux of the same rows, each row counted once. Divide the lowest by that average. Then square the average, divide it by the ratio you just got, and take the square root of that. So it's 28.8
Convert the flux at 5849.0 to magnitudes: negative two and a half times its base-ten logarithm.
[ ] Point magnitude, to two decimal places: -3.65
